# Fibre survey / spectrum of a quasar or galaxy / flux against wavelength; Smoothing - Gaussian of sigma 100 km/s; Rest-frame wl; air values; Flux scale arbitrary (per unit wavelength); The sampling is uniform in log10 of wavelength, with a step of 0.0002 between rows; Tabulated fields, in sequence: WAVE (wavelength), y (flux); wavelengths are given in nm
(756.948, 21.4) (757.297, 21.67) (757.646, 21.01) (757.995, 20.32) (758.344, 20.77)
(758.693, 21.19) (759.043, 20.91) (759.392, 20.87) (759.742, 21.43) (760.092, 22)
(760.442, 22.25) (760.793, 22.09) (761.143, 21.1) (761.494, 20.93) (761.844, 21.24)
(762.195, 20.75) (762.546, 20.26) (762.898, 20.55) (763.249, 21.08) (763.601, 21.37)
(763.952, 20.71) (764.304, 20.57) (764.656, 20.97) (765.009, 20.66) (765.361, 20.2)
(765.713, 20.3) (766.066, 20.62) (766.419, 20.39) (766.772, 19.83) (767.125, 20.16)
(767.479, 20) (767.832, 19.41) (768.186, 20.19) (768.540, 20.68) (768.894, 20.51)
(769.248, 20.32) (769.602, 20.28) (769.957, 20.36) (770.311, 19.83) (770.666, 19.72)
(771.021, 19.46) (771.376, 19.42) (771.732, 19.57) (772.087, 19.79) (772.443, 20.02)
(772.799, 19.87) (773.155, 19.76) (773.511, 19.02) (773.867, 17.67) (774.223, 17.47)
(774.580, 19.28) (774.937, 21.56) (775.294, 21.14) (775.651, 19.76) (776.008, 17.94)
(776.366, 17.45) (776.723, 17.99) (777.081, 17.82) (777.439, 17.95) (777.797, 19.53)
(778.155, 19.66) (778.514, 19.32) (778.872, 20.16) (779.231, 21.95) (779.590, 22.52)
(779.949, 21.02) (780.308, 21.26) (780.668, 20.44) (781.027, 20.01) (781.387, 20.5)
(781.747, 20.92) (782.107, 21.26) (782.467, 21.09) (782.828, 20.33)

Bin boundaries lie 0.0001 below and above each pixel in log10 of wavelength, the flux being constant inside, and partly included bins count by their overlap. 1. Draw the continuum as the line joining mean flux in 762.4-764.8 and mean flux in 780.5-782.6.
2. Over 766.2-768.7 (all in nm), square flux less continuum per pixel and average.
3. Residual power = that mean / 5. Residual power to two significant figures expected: 0.12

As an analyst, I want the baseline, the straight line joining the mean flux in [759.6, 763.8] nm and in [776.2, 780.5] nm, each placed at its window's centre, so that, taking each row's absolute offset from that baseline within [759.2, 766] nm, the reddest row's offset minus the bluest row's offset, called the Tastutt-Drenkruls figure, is 0.0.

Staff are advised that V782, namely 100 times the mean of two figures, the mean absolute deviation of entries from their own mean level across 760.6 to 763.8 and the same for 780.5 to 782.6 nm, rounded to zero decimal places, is 38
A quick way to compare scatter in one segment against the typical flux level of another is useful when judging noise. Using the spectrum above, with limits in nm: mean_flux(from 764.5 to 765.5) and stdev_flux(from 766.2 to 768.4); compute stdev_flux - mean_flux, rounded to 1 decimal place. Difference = -20.3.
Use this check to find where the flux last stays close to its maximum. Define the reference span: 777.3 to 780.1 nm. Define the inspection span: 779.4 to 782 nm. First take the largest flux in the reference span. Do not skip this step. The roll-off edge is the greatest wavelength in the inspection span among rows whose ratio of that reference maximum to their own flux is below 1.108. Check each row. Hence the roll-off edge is 781.747 nm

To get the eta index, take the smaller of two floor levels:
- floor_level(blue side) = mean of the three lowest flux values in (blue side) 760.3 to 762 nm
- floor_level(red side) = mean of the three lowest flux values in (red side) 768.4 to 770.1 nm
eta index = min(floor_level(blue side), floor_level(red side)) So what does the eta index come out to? 20.3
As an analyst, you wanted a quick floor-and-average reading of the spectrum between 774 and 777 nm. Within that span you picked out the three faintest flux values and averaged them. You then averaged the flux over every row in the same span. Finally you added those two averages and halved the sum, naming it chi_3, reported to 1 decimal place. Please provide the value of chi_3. 18.3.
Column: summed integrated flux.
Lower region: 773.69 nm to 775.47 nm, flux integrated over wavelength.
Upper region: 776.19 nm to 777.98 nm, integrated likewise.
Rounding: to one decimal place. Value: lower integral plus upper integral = 67.1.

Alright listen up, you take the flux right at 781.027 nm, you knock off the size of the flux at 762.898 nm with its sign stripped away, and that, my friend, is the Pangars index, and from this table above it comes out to -0.5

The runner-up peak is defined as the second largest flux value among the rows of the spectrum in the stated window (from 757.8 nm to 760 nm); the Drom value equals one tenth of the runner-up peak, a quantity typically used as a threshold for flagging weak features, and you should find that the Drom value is 2.12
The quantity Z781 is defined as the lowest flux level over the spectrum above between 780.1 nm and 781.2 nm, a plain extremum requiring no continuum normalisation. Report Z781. 20.01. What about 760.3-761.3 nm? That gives 21.1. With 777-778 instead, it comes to 17.82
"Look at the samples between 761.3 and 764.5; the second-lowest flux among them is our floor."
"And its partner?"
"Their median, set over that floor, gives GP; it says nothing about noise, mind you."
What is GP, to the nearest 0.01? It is 1.01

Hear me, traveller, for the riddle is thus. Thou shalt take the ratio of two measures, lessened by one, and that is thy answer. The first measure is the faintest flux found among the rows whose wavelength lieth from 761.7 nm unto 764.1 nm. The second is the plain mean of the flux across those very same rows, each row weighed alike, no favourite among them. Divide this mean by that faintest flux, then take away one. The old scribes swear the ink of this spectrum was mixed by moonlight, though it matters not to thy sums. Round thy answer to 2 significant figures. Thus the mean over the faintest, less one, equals 0.029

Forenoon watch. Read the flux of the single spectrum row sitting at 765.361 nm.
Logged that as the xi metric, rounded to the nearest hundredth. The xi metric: 20.20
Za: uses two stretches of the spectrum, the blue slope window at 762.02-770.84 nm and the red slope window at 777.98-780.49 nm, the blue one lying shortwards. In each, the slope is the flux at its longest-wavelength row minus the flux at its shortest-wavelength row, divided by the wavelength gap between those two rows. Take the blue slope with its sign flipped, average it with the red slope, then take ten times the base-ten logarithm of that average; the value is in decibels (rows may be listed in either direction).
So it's -3.6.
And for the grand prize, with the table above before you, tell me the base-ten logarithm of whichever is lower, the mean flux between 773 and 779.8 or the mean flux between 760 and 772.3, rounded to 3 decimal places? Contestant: 1.287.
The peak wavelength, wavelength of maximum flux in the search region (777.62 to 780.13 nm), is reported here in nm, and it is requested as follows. 779.590 nm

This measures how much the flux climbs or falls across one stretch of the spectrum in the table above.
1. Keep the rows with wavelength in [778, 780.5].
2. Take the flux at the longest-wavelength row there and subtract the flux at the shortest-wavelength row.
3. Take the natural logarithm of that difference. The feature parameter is 0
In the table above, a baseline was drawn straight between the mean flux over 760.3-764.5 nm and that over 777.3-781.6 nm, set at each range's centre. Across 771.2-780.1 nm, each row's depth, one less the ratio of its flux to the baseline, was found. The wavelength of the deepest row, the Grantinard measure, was 774.223 nm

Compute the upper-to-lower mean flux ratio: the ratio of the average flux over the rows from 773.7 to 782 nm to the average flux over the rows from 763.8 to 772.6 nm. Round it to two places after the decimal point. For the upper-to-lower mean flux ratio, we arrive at 0.98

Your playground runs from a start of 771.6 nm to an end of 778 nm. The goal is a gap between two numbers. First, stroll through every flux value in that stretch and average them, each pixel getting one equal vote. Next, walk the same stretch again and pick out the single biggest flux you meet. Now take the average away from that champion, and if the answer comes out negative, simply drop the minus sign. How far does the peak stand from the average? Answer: 2.5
